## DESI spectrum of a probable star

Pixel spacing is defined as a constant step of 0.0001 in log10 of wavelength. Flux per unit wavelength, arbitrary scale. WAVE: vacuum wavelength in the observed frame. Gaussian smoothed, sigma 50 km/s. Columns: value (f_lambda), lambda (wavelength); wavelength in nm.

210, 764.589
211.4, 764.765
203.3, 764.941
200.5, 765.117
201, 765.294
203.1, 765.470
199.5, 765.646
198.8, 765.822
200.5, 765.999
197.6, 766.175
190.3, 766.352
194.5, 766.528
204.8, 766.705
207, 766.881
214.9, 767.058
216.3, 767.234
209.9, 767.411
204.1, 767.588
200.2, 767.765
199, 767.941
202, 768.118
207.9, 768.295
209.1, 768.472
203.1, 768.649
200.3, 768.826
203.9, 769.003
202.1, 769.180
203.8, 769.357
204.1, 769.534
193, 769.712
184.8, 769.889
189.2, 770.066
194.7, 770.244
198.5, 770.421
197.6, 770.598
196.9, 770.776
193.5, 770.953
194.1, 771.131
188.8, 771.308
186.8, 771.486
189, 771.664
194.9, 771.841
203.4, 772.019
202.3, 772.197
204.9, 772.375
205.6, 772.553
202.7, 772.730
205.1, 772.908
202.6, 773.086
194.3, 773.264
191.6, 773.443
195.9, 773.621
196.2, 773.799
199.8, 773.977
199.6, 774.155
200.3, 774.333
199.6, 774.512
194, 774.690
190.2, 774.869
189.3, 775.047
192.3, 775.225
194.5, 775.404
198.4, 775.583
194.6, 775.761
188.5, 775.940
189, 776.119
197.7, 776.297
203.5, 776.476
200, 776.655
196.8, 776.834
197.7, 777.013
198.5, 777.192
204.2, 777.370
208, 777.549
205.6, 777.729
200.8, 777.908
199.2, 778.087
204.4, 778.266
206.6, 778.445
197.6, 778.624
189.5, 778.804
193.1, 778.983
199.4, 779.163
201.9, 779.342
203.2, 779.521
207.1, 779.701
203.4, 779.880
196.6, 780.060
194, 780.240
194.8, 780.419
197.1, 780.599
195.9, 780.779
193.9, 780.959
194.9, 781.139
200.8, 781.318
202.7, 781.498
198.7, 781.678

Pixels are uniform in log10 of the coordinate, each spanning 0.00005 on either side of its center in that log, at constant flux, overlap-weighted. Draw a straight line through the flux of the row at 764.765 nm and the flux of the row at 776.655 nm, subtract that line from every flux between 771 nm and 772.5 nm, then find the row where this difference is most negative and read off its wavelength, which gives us 771.486 nm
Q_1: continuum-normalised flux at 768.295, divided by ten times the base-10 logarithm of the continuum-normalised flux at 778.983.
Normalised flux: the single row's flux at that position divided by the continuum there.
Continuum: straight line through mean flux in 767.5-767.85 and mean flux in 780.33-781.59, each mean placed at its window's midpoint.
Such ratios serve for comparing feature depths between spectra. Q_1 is -10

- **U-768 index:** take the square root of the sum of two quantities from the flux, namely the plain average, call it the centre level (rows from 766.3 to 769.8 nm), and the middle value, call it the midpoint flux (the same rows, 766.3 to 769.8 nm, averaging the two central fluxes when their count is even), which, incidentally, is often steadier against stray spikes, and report 20.2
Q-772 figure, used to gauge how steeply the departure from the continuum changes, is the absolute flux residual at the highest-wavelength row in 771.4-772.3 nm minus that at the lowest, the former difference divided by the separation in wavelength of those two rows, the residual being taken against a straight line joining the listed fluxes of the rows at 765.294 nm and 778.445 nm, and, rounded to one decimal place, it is -21.4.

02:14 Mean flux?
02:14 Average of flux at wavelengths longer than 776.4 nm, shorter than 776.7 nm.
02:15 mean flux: 202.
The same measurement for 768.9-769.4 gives 203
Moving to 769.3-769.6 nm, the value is 204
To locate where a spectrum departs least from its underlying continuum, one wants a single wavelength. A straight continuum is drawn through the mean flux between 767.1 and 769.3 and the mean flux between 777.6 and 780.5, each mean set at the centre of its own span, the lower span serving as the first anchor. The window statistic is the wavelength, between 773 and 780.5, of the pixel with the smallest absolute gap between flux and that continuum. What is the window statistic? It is 773.086 nm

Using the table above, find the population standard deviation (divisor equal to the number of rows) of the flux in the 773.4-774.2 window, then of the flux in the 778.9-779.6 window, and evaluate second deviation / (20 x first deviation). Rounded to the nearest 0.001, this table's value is 0.065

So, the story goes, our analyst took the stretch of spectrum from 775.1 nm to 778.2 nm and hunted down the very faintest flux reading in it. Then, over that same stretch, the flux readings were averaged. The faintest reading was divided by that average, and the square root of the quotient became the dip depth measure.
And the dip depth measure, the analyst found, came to 0.975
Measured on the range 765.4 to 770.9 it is 0.959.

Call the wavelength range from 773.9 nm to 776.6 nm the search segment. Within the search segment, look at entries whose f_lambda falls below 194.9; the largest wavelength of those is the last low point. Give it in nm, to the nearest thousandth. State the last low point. 776.119 nm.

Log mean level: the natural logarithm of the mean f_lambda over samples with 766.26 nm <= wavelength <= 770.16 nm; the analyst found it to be 5.308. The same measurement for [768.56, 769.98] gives 5.295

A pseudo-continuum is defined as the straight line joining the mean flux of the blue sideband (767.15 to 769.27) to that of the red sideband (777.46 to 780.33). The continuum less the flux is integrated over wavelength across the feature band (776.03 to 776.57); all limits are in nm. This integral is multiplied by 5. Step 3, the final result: 13.2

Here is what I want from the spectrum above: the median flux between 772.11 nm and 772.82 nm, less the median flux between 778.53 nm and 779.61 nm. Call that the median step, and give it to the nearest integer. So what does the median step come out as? 5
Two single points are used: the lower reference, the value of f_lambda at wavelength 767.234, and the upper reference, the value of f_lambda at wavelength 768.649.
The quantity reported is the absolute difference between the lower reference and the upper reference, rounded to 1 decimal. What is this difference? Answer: 13.2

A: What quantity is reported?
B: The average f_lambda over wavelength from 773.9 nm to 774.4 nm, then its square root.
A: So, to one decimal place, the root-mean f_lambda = 14.1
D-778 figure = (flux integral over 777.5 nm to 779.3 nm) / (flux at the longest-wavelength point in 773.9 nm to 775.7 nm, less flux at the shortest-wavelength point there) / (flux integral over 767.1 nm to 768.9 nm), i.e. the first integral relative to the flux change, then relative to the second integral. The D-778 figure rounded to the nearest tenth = -0.7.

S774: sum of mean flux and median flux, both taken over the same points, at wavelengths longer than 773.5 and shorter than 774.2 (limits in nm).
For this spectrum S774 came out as 396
